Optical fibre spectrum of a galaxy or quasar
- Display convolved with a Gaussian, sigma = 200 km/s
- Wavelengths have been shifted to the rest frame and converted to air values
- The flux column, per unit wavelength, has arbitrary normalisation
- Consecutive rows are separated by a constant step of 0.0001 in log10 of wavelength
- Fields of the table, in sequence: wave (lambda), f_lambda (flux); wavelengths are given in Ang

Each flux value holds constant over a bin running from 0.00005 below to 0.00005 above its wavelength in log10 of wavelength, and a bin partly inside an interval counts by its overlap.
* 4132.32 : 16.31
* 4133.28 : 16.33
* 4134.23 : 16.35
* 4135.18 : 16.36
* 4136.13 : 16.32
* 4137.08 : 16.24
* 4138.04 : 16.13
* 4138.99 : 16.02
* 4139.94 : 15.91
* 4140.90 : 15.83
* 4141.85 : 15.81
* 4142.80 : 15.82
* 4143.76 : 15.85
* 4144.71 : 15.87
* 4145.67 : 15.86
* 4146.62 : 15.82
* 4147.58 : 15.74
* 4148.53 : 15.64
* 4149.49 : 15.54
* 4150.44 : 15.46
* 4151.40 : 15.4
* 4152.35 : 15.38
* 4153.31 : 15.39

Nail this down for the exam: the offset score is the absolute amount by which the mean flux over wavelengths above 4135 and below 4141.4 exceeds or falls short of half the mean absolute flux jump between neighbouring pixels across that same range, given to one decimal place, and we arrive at 16.1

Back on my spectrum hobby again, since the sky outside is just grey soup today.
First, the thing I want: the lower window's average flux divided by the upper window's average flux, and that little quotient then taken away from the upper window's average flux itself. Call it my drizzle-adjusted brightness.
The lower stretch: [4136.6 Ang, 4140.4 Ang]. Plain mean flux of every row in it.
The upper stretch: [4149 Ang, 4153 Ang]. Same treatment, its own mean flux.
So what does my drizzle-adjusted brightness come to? 14.4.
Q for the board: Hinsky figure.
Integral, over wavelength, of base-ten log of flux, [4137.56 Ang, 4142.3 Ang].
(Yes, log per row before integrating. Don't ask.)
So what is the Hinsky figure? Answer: 6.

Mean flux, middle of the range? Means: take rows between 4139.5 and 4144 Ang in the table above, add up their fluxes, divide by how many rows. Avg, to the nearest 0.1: 15.8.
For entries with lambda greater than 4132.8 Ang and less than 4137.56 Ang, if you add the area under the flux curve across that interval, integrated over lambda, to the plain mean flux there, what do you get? 94.0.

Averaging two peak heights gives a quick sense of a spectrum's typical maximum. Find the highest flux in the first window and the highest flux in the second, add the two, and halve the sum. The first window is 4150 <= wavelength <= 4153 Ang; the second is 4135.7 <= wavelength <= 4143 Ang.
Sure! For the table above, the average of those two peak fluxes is 15.89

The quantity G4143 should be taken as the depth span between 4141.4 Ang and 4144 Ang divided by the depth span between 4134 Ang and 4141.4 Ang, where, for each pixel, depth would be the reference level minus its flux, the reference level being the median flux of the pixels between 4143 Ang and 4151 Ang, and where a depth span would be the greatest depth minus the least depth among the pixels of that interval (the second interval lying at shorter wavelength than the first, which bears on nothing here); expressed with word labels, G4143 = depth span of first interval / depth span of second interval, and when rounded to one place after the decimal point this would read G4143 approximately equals 0.1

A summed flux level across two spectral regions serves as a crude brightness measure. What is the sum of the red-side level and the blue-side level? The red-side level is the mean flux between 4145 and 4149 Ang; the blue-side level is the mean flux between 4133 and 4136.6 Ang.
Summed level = 32.1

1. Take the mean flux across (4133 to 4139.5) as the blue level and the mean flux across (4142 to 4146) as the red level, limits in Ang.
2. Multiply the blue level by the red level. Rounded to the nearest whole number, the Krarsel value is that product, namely 258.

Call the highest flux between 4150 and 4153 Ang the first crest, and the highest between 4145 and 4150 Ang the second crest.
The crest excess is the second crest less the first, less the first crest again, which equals -15.1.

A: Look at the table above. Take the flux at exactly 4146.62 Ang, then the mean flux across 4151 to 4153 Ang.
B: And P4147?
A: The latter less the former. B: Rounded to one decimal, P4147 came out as -0.4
